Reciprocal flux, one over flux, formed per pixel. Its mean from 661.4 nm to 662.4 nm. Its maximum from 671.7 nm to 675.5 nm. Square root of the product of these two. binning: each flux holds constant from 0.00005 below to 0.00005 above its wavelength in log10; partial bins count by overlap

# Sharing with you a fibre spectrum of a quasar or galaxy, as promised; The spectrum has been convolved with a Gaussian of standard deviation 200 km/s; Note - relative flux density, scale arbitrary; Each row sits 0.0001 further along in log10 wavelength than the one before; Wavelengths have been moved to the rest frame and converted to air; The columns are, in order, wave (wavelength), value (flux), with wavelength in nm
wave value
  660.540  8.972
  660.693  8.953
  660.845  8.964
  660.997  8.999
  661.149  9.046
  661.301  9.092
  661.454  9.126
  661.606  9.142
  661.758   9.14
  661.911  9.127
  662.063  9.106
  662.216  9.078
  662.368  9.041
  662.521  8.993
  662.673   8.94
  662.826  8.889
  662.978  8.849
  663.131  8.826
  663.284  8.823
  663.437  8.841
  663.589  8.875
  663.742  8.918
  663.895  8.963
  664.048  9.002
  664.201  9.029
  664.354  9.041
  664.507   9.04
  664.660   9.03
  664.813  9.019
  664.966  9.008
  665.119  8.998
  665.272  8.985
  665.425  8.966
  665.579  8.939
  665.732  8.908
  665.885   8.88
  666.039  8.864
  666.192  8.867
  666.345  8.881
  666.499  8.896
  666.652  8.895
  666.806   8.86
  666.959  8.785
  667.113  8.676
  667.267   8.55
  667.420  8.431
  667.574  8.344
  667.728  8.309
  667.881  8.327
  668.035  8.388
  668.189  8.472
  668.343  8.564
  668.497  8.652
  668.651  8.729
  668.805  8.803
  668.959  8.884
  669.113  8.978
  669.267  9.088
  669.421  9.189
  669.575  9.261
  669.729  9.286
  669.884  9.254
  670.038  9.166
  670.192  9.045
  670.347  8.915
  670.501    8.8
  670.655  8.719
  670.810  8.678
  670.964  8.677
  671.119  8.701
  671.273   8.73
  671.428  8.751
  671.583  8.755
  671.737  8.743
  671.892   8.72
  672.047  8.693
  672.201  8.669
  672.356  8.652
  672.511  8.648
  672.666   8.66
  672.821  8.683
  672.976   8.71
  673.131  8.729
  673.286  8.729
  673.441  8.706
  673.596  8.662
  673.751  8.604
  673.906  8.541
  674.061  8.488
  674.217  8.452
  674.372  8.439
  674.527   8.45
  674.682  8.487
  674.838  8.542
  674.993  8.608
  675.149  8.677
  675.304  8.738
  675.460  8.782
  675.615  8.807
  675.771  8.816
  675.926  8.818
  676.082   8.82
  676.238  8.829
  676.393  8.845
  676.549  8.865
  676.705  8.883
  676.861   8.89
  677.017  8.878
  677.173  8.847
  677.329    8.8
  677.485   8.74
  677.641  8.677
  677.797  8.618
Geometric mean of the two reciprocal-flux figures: 0.114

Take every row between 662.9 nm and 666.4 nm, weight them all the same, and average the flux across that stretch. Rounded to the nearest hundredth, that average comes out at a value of 8.94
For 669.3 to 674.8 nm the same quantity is 8.75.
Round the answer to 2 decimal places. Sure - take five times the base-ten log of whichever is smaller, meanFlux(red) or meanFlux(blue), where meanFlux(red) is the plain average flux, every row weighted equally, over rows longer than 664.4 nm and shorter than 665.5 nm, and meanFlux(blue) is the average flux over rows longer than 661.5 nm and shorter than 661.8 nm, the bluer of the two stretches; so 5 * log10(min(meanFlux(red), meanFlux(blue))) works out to 4.77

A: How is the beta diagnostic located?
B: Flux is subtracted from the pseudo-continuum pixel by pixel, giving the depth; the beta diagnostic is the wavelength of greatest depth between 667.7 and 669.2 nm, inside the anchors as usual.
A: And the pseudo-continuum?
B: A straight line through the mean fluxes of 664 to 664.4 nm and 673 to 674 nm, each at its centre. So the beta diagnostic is 667.728 nm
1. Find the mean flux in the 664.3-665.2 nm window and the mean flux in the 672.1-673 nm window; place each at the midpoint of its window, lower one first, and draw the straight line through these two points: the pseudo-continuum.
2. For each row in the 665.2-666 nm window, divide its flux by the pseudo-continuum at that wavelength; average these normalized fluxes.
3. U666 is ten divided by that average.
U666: 10.1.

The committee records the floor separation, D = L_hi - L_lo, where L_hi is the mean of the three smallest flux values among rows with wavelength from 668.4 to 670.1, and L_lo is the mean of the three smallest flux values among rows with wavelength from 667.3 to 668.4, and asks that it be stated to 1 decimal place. 0.4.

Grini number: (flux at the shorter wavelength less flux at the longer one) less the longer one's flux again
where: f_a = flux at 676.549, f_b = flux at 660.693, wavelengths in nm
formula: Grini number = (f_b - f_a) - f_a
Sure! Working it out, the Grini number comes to -8.78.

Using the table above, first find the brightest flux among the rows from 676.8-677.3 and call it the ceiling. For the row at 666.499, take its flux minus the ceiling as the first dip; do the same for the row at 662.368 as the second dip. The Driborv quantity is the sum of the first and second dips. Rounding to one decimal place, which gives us 0.2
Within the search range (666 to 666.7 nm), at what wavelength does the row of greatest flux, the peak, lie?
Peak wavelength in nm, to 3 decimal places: 666.499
